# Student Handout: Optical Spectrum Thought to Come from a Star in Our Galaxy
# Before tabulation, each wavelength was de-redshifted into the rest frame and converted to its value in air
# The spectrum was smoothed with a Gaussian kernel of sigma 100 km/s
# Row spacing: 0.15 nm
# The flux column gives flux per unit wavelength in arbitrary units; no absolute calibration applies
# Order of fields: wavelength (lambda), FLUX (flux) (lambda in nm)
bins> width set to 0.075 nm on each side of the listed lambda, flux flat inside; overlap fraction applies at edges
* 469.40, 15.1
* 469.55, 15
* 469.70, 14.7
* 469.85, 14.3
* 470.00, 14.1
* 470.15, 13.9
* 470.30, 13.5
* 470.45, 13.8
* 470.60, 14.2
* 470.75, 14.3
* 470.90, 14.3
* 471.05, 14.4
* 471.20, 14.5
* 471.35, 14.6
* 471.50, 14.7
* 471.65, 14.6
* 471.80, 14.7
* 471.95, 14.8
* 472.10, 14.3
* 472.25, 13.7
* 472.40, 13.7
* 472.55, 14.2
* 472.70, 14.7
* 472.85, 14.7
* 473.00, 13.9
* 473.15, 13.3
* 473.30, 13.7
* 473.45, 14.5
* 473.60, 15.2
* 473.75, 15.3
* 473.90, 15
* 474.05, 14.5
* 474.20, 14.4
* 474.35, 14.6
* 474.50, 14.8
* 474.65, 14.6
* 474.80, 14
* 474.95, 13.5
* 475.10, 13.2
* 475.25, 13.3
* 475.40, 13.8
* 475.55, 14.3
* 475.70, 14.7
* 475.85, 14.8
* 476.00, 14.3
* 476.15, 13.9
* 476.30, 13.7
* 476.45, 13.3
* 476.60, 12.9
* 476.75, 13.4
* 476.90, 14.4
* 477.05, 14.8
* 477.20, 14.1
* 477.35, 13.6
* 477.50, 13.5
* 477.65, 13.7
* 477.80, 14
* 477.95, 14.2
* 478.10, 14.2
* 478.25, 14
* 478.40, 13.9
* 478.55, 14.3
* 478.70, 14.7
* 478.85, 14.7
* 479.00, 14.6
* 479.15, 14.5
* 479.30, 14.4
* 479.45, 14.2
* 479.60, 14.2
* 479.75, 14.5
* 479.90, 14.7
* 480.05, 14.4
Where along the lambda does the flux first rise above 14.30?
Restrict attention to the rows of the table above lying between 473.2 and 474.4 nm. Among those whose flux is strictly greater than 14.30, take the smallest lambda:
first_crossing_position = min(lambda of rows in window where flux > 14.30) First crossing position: 473.45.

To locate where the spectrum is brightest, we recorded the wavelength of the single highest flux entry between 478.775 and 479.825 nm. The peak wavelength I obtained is 478.85 nm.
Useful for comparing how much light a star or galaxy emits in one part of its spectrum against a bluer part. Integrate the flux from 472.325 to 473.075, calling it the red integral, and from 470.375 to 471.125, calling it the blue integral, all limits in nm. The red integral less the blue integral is 0.03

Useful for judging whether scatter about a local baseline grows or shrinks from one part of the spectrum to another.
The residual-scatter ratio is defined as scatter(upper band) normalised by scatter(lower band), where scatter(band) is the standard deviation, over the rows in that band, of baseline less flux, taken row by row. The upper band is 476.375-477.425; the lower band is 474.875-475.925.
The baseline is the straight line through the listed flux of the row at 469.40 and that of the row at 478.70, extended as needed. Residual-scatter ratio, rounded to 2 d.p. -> 1.01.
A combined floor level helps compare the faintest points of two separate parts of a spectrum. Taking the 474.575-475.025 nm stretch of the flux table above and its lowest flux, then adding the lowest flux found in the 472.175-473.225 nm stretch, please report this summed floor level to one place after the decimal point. 26.8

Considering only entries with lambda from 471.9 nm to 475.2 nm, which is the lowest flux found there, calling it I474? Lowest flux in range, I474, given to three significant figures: 13.2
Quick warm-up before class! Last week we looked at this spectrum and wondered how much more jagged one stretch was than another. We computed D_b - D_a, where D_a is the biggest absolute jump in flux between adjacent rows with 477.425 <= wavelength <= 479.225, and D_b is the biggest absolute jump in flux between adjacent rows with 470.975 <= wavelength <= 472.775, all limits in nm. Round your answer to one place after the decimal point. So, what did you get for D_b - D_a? 0.2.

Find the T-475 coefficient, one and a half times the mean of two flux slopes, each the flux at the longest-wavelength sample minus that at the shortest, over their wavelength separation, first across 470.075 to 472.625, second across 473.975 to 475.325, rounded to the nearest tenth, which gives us -0.7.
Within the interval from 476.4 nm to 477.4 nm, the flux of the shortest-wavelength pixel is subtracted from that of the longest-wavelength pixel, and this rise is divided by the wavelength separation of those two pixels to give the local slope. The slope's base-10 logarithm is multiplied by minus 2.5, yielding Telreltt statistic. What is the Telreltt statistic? 1.2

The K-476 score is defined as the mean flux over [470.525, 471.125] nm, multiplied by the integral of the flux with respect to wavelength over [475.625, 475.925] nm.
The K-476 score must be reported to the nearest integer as 63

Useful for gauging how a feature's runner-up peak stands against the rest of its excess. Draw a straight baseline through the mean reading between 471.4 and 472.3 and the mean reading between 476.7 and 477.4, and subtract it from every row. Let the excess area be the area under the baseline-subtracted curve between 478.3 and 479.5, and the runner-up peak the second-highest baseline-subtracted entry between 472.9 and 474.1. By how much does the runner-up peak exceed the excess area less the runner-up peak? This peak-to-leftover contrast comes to 1.1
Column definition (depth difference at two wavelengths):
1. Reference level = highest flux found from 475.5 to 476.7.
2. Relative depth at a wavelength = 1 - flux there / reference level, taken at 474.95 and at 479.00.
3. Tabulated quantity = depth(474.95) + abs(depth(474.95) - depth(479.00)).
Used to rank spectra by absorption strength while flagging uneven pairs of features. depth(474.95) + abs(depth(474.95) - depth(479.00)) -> 0.162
